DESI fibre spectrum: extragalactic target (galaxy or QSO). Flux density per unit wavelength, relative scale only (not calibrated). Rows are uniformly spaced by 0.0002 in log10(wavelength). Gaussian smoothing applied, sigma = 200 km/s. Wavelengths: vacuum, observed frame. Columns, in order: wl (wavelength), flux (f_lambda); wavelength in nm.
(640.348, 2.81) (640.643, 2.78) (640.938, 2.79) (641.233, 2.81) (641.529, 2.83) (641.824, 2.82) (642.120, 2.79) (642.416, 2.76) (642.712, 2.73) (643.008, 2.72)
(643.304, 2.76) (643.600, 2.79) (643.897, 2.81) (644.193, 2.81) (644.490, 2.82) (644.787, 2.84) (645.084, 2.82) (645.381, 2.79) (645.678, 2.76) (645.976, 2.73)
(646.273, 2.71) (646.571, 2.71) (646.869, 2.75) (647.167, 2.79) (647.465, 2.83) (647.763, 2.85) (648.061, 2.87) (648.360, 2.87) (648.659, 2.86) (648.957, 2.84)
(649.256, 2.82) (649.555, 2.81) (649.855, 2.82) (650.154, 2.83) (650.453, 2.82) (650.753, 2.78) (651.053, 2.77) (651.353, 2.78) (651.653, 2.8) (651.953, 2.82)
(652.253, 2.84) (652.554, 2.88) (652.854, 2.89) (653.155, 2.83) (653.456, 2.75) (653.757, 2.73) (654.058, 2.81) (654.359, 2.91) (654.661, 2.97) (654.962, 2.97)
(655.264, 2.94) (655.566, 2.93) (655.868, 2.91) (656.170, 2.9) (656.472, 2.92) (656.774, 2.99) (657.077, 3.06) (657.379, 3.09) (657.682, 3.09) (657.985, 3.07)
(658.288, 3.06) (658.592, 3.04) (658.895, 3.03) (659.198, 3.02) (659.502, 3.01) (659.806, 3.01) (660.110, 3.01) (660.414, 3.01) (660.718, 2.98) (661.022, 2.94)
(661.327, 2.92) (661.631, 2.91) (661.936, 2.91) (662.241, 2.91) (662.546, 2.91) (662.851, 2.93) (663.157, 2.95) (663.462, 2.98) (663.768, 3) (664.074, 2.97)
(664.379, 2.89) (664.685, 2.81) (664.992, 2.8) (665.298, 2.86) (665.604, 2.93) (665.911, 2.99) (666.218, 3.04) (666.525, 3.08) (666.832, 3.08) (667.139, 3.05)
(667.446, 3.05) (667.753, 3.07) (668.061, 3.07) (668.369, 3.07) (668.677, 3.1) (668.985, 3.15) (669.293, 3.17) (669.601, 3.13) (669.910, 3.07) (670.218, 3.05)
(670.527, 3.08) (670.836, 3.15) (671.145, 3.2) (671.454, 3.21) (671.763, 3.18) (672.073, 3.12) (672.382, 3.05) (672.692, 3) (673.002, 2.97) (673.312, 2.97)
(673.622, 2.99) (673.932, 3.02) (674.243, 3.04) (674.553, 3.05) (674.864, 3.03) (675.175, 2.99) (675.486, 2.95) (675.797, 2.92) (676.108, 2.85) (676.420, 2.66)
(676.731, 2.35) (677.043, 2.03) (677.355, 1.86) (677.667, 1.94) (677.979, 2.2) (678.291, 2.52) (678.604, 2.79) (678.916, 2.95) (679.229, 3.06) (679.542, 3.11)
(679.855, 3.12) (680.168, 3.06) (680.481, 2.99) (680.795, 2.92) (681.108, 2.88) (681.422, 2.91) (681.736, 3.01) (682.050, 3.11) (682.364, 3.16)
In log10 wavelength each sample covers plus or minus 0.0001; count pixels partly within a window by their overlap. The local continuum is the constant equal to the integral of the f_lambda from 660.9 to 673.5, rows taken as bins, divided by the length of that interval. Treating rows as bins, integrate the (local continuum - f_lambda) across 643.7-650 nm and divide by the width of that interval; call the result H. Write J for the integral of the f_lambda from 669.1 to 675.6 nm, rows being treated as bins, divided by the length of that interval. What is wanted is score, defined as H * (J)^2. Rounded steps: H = 0.21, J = 3.07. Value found 2.00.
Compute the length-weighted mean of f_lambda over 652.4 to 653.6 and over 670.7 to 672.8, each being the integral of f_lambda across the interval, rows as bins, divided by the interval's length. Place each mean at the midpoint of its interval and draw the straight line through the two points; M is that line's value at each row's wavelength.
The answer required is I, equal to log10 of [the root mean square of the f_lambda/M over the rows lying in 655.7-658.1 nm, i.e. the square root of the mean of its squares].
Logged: 0.015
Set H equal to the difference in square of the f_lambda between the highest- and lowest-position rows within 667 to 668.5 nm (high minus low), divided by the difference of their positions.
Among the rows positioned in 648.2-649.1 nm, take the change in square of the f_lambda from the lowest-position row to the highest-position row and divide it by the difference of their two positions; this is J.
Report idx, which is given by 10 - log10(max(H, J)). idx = 11.0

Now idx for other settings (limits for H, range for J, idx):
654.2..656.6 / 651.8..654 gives 11.6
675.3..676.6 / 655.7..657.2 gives 10.1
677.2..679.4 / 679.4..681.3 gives 9.5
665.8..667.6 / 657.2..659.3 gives 10.6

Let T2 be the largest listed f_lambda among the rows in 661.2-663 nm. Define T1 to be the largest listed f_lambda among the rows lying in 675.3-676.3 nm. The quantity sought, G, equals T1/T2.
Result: 1.01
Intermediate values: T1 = 2.95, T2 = 2.93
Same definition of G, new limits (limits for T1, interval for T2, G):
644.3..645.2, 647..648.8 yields 0.99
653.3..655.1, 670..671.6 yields 0.93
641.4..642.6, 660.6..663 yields 0.95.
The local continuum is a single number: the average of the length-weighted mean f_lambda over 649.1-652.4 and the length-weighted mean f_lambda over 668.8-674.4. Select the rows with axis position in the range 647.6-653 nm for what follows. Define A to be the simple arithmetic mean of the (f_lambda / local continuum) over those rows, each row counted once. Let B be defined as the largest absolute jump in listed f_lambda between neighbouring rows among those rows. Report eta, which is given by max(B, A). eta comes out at 0.96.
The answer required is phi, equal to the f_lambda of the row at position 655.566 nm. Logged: 2.93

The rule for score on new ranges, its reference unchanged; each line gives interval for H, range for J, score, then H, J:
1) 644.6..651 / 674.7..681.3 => 1.59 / 0.21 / 2.72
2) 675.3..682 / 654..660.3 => 2.61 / 0.29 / 2.99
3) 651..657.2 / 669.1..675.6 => 1.33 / 0.14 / 3.07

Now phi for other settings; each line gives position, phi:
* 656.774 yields 2.99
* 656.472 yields 2.92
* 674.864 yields 3.03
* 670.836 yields 3.15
